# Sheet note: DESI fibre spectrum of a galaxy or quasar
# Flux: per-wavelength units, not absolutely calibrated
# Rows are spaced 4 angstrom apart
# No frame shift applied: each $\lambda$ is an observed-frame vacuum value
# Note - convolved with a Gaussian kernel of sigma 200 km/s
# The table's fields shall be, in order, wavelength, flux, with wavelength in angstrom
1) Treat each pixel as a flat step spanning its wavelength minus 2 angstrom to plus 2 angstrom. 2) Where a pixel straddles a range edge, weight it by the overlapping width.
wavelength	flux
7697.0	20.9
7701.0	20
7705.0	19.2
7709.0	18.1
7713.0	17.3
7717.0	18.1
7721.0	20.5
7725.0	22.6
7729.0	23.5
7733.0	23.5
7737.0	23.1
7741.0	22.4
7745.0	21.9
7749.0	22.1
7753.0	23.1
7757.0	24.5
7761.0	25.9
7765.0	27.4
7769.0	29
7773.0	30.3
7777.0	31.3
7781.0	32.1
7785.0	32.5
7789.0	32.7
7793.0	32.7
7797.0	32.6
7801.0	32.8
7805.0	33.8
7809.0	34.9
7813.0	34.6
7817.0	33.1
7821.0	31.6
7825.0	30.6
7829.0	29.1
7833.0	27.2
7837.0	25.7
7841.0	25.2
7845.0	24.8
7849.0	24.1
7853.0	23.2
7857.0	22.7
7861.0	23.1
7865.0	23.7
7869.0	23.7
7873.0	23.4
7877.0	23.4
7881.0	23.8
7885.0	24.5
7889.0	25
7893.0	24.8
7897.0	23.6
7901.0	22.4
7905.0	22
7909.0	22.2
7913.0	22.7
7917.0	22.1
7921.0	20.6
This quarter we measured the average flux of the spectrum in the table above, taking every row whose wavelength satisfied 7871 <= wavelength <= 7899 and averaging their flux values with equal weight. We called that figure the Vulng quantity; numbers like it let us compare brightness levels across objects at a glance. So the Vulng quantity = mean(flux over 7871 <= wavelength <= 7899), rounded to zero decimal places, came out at 24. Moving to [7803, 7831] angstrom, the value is 33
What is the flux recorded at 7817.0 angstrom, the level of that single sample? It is 33.1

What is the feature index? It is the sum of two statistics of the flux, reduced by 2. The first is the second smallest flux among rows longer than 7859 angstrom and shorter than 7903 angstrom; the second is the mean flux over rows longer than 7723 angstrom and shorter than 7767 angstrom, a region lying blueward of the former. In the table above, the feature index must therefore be 44.7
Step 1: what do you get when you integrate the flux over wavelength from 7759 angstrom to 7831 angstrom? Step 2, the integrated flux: 2268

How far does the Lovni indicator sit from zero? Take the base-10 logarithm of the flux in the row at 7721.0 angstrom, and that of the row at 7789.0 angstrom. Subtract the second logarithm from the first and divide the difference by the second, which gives -0.13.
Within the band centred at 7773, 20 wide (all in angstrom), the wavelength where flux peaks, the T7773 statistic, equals 7781.0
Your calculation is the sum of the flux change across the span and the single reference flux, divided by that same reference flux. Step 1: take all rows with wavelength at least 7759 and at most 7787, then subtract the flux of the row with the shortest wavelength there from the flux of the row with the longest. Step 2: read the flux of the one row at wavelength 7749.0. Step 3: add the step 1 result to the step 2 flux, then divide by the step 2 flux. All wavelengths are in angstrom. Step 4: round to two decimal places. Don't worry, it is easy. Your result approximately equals 1.30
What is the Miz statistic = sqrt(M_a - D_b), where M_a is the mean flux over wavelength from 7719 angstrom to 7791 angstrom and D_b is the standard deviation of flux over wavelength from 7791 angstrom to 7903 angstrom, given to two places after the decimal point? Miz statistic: 4.66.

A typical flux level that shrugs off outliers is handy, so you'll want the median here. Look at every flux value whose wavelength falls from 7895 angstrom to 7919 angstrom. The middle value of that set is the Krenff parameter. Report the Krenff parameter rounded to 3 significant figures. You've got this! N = 22.3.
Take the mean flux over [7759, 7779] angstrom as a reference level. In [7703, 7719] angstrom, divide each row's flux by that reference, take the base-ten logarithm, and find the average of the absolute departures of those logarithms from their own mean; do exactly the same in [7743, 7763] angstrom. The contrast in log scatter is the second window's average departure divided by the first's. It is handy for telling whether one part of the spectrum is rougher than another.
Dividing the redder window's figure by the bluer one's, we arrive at 2.1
